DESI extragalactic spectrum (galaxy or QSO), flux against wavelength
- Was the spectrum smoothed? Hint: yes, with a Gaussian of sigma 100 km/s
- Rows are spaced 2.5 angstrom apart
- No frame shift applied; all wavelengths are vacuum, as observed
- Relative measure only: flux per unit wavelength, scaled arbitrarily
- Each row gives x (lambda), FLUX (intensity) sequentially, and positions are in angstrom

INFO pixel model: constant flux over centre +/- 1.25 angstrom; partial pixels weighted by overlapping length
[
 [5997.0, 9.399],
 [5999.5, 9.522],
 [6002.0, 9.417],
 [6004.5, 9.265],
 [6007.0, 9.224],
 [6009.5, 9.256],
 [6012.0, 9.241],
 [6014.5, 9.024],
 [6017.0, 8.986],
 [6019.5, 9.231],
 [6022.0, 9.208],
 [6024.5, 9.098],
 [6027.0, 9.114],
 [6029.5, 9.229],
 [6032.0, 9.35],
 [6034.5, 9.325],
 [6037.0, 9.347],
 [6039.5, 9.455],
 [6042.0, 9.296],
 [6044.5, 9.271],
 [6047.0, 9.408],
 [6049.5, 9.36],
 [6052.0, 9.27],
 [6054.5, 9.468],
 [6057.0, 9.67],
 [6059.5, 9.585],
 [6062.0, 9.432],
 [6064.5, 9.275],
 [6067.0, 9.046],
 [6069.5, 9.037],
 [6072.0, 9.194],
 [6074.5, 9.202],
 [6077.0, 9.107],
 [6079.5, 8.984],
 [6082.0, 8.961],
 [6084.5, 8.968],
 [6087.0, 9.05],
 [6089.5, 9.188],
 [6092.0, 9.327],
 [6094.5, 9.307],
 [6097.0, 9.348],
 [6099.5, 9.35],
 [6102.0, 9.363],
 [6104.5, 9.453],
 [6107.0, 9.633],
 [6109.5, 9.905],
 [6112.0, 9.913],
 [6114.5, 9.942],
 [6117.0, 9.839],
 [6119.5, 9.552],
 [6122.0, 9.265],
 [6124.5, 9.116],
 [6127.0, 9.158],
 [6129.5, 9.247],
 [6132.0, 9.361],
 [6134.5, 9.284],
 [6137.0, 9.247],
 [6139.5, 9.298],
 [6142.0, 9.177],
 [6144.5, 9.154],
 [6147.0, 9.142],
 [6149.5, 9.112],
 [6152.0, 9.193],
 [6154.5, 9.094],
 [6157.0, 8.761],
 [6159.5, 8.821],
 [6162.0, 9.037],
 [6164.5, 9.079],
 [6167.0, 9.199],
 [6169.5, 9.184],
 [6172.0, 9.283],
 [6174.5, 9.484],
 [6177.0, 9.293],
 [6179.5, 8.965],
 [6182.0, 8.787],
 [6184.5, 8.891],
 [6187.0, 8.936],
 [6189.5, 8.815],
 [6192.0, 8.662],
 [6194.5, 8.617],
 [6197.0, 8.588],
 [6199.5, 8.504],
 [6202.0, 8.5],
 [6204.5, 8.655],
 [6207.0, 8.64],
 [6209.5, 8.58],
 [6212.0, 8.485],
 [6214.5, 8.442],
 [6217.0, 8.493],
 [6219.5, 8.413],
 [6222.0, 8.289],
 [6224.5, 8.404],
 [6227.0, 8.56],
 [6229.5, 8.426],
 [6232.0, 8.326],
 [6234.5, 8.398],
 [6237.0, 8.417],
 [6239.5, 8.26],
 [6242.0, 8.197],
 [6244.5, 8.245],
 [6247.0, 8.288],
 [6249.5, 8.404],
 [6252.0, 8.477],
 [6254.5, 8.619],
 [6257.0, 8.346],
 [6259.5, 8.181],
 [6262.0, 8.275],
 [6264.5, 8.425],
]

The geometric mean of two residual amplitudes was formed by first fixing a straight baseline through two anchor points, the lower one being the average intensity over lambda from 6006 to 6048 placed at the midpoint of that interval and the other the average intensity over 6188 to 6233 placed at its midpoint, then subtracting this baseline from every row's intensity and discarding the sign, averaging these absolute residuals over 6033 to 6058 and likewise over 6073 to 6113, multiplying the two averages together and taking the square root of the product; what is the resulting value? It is 0.28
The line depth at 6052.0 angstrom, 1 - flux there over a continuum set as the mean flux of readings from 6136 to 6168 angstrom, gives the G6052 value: -0.019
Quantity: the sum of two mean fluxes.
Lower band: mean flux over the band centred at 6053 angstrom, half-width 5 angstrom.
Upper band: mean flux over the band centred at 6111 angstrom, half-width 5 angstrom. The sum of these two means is 19.3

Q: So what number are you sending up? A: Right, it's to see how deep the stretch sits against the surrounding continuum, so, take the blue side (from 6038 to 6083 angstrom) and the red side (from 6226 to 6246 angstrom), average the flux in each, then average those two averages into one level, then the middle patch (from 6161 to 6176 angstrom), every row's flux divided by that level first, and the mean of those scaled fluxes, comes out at 1.045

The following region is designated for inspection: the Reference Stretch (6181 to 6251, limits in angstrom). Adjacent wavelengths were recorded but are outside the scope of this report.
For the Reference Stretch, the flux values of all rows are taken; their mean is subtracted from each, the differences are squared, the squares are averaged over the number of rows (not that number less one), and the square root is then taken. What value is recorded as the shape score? 0.190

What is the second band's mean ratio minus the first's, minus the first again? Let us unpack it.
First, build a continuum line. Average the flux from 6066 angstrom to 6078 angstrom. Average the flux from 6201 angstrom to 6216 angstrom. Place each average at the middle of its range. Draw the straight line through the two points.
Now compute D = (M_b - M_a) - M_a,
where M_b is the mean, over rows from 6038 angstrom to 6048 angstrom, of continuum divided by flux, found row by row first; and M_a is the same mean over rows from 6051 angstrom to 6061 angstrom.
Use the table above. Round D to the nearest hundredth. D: -0.95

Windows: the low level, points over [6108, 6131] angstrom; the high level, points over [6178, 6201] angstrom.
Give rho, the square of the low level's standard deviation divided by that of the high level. 4.6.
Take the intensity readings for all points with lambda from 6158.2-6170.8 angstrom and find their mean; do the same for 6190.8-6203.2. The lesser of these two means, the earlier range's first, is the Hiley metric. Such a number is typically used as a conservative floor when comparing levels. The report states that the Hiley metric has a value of 8.6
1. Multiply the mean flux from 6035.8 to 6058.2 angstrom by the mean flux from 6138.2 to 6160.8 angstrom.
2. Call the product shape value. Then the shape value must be 85.3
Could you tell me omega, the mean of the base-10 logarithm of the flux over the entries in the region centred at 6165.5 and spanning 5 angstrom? 0.96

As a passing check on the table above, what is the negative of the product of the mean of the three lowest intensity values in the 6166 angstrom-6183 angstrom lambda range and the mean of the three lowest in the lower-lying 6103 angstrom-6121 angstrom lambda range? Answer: -86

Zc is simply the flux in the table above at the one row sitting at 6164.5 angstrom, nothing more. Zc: 9.079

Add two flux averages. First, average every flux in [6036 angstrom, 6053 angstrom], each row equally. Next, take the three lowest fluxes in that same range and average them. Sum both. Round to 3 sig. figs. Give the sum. 18.6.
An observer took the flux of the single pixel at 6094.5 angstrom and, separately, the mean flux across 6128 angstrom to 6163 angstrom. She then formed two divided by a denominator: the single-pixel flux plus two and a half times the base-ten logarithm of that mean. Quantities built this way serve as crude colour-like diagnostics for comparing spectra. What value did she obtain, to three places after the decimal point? 0.171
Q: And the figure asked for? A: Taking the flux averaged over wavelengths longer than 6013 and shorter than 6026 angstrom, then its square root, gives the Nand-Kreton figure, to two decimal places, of 3.02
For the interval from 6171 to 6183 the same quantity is 3.03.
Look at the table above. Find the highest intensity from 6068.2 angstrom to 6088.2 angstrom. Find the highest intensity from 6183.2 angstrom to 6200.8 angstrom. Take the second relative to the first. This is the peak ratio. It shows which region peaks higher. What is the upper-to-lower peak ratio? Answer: 0.97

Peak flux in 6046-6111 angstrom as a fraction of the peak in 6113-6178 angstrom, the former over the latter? 1.00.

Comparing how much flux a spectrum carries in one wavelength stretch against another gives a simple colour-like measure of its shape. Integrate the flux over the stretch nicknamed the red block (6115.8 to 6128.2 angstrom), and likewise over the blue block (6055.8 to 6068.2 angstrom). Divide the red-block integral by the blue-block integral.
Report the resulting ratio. 1.0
